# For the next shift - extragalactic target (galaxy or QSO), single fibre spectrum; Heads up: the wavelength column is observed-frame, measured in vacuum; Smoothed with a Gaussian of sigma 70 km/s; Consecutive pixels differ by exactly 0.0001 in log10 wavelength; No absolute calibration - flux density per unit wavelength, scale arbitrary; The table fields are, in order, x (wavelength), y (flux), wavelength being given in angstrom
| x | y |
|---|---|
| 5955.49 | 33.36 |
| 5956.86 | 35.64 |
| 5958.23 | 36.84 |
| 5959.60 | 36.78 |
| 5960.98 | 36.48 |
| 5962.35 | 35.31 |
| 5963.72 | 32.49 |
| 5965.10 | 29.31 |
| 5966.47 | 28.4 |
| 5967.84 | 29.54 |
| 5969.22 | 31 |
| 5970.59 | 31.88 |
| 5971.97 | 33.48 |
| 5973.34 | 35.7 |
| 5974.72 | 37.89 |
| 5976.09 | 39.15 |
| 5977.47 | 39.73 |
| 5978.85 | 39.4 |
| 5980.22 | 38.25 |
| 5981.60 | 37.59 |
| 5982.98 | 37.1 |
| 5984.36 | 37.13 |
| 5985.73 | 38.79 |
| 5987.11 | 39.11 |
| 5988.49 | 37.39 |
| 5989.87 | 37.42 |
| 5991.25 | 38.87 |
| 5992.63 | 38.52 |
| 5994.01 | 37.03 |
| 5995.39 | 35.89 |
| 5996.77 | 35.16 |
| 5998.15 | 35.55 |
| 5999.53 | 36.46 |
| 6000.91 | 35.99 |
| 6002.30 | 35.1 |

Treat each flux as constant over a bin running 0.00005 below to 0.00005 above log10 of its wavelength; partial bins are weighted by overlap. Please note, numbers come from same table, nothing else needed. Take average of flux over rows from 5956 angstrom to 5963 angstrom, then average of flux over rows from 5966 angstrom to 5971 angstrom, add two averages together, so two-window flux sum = 66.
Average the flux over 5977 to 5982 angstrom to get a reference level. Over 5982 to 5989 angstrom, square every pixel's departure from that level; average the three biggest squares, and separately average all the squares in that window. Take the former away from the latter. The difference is -1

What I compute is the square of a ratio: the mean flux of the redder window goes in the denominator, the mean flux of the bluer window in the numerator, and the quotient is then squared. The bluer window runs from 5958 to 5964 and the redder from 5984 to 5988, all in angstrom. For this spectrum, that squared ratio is 0.86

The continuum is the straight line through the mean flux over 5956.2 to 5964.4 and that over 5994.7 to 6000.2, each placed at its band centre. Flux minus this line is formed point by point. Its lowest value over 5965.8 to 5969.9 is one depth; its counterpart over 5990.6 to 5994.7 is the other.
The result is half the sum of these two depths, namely -3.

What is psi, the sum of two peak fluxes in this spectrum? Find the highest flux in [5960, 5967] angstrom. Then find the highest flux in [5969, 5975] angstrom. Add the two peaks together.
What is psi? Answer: 74.4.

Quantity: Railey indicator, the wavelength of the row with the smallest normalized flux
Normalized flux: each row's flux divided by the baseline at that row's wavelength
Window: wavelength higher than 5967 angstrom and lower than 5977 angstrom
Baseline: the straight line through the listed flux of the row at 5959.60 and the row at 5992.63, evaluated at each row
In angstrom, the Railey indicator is 5967.84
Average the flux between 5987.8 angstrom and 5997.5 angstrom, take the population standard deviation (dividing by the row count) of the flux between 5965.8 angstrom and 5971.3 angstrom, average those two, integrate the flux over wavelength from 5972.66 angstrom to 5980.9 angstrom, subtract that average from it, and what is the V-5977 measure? 297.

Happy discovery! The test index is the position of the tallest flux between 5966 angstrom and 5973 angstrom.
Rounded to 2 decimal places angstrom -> 5971.97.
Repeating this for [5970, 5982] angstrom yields 5977.47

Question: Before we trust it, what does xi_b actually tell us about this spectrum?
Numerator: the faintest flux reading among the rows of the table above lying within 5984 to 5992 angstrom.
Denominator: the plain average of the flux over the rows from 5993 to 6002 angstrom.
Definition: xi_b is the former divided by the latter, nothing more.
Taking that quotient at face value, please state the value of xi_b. 1.03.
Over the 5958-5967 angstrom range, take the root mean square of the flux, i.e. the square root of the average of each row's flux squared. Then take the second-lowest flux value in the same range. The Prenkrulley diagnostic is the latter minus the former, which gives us -4.5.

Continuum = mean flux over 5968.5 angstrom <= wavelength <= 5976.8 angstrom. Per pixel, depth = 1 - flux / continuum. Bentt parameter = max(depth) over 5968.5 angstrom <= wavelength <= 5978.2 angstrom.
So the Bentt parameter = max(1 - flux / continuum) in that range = 0.11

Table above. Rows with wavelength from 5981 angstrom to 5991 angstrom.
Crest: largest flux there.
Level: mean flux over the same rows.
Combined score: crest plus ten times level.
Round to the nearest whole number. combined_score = 417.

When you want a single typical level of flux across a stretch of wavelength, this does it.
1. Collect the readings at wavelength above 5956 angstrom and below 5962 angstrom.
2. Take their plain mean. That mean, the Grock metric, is 36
